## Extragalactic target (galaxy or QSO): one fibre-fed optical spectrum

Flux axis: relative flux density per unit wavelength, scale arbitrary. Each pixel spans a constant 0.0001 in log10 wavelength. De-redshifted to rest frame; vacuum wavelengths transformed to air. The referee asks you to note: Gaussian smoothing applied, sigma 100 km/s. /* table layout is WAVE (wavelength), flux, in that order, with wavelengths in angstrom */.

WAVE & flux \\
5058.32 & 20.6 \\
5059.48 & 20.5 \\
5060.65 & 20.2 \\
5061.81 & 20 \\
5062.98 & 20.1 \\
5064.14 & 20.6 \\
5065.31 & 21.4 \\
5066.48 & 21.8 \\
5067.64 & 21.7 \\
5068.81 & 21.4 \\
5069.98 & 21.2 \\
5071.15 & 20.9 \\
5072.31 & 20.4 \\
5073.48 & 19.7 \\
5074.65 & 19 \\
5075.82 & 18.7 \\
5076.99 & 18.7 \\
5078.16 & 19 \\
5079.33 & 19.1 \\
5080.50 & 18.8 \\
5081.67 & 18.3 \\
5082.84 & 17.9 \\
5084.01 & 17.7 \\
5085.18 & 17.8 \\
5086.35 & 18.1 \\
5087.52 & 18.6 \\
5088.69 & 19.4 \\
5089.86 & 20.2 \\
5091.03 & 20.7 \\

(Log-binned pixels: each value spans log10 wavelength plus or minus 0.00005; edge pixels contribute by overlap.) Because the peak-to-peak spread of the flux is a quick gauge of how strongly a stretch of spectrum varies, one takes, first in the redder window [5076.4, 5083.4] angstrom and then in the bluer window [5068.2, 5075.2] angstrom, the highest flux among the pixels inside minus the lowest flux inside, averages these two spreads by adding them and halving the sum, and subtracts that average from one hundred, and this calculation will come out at 98.2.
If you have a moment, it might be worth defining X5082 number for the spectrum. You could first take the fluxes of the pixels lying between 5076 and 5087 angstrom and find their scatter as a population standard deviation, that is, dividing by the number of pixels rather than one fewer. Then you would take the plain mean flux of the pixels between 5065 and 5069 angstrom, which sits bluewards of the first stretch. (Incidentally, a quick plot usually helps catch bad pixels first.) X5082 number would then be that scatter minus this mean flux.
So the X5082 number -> -21.1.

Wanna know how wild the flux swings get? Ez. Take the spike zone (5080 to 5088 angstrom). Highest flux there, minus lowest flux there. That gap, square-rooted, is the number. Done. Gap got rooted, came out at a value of 1.05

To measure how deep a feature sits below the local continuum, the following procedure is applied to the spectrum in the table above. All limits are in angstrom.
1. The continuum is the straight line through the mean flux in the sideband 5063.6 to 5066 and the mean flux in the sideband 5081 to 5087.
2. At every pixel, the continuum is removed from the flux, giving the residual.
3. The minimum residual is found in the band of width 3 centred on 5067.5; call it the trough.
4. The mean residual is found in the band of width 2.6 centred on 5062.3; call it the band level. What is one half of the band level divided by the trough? -0.6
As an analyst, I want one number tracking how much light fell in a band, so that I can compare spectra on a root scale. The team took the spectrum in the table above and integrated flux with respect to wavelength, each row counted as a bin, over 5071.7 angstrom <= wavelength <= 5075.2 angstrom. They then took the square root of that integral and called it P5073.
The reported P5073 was 8.31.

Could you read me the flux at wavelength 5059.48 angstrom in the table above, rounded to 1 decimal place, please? 20.5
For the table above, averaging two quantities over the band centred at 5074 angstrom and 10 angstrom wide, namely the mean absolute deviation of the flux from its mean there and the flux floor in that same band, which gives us 9.8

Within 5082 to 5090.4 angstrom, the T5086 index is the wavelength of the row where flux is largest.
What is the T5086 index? 5089.86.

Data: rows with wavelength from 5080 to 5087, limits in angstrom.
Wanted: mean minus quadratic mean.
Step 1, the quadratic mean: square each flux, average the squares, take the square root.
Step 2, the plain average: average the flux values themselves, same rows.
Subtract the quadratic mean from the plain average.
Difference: 0.00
